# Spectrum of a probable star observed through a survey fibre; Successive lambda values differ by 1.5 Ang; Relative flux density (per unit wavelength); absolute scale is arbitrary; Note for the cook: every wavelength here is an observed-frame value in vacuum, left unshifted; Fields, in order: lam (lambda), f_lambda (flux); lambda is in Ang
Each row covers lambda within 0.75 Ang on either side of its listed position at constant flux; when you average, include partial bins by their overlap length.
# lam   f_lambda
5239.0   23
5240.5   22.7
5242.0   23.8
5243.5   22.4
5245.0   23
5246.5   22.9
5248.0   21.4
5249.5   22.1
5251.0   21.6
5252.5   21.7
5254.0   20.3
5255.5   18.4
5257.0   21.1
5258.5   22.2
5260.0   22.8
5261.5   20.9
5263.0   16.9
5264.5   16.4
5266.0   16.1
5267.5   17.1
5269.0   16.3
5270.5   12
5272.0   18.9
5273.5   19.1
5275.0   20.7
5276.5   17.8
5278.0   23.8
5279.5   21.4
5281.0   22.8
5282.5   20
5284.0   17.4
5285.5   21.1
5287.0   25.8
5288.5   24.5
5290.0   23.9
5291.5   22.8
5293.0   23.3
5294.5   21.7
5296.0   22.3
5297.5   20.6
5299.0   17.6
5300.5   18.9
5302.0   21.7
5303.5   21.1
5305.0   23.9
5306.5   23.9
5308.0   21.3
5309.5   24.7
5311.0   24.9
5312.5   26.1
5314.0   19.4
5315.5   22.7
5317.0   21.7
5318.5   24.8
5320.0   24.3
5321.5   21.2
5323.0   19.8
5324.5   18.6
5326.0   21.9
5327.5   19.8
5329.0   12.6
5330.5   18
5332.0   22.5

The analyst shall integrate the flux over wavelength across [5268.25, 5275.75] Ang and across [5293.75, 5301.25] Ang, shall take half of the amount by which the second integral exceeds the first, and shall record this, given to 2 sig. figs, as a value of 11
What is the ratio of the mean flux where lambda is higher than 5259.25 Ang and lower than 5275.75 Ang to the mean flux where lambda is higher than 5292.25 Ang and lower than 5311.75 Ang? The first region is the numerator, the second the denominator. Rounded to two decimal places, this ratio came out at 0.82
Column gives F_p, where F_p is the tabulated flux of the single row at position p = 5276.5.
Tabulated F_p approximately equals 17.8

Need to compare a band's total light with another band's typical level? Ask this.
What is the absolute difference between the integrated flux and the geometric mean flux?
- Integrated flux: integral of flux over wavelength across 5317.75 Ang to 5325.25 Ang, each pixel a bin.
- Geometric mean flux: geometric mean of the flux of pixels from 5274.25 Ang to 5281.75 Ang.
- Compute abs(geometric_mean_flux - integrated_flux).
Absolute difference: 142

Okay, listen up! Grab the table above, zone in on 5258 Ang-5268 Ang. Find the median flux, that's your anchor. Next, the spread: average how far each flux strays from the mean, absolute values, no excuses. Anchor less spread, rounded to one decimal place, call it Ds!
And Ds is 14.5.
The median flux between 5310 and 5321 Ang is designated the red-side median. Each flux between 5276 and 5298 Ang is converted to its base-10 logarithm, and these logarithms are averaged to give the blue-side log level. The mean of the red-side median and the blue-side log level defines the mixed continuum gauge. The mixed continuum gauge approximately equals 12.8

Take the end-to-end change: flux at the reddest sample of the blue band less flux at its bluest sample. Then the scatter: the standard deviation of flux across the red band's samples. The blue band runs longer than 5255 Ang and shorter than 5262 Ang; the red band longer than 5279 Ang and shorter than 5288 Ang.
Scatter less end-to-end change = 0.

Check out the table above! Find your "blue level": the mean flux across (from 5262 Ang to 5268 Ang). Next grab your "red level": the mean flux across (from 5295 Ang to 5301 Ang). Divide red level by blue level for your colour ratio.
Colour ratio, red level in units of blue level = 1.19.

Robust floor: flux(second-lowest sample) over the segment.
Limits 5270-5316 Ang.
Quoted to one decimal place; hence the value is 17.4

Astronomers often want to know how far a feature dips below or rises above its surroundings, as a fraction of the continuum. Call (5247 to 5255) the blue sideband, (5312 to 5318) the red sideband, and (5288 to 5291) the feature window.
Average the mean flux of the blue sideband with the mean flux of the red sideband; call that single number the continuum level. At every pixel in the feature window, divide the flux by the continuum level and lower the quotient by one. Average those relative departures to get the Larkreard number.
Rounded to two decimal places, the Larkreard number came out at 0.10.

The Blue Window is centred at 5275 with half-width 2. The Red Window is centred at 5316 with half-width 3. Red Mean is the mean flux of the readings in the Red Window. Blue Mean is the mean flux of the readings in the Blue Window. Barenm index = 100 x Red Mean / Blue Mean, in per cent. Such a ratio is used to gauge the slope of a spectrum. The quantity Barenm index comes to 115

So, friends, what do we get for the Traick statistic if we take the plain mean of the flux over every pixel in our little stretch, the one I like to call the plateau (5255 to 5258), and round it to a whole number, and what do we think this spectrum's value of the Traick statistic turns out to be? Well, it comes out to 20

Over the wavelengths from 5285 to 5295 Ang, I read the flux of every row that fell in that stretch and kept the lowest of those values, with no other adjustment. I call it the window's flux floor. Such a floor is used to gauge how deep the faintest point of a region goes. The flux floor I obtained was 21.1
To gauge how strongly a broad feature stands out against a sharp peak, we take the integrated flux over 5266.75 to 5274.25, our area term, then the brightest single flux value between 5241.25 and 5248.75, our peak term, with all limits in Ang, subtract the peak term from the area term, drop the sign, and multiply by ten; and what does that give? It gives 1013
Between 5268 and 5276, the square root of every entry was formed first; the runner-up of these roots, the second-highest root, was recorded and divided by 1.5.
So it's 2.91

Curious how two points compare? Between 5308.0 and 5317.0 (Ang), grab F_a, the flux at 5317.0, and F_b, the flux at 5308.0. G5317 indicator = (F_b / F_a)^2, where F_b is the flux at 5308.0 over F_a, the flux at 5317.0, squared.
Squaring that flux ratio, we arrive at 0.96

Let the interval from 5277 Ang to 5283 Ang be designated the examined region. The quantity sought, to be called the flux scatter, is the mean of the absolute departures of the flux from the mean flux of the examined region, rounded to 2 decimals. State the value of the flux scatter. 1.30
